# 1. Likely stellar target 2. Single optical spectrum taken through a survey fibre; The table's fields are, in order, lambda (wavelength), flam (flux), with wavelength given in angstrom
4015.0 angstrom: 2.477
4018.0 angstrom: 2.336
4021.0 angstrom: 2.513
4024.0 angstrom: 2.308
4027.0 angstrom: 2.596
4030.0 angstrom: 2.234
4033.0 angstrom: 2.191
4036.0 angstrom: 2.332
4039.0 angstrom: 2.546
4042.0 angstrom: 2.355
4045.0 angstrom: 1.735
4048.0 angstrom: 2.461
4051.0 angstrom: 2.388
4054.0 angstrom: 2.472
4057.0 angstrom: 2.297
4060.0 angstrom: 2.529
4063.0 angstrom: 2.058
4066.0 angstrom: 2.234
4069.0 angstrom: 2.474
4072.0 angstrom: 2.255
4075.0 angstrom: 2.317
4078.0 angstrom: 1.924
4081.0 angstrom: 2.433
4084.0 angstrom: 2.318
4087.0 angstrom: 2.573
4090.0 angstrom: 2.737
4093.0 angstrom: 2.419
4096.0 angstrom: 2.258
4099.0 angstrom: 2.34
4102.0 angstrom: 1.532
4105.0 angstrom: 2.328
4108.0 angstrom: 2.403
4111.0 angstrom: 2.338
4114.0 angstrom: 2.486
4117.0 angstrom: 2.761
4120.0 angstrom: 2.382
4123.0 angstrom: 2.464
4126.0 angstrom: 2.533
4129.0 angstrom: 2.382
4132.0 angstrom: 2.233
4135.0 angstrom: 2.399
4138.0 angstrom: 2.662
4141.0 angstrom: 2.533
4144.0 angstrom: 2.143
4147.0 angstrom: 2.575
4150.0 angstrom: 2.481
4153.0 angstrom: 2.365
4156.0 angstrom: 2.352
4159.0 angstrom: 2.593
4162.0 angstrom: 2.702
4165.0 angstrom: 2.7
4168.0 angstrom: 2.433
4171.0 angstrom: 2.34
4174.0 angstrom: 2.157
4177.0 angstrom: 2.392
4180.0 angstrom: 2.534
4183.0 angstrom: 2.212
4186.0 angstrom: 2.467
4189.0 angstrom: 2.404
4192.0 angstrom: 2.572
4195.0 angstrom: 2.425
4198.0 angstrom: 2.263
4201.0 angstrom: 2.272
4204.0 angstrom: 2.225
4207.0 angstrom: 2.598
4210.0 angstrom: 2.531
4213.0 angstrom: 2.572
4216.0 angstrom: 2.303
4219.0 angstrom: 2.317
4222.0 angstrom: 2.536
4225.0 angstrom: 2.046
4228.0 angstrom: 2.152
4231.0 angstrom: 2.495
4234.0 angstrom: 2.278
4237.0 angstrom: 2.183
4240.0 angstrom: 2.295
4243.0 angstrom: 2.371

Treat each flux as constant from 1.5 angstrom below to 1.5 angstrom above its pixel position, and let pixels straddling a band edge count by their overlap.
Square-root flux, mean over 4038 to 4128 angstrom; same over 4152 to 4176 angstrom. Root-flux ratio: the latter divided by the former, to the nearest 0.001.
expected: 1.024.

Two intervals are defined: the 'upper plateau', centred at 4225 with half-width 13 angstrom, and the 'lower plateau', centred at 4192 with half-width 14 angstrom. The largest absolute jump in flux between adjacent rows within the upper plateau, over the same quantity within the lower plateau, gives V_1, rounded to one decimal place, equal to 1.5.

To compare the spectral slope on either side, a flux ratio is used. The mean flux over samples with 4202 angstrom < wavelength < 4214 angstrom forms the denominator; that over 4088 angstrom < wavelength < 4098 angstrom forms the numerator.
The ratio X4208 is 1.00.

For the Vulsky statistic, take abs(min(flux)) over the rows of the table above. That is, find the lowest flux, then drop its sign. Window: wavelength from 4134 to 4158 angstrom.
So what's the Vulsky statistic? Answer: 2.14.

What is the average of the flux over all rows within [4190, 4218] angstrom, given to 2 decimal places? 2.42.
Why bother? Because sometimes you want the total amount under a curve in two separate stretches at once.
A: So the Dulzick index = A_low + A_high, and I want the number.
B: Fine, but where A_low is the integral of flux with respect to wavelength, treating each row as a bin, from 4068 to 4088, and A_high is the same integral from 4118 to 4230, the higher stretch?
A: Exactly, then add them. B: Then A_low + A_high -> 317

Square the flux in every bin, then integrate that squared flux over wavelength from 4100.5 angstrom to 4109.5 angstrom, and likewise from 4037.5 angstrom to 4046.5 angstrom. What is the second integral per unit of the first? 1.11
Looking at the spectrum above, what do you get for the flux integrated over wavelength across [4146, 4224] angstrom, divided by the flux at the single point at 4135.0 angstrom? 79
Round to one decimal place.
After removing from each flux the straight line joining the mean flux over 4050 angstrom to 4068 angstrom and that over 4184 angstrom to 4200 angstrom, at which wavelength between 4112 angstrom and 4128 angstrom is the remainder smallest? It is 4120.0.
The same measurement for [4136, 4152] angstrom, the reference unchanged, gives 4144.0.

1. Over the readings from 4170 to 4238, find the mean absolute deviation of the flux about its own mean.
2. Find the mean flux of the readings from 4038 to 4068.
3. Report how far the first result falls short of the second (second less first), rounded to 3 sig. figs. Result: 2.17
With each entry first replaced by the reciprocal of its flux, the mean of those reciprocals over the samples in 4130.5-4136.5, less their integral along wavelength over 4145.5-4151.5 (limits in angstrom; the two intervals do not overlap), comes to -1.94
